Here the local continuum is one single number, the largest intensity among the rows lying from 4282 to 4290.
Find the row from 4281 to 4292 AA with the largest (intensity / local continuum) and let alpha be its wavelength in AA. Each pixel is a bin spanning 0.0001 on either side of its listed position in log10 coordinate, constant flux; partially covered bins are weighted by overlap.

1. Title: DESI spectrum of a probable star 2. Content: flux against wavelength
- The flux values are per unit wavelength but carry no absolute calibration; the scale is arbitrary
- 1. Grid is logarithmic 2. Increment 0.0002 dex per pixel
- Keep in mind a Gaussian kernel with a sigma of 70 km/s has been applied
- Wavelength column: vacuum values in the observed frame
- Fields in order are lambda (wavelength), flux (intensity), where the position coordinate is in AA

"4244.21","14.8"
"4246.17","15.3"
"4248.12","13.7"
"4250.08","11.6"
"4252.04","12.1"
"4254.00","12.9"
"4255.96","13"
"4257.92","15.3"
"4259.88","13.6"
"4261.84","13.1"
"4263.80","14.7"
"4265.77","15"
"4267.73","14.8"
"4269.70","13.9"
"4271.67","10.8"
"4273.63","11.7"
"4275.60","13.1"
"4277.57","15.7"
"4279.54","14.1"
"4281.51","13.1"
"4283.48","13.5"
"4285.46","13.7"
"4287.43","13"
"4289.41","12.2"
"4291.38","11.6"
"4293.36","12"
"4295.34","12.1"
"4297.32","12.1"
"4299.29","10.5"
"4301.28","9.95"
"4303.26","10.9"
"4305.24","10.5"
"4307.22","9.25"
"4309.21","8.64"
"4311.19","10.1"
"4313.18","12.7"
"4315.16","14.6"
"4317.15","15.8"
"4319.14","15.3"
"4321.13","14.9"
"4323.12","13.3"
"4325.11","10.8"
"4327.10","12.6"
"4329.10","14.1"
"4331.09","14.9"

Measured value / 4285.46 AA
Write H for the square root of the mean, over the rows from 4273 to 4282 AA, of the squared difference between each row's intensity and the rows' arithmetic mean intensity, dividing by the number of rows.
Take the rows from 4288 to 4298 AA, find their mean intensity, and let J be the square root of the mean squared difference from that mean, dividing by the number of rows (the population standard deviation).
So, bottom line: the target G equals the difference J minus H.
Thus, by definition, -1.1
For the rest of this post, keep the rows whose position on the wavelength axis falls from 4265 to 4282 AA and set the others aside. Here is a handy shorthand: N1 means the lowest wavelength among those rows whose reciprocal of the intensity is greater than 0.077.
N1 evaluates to 4271.67 AA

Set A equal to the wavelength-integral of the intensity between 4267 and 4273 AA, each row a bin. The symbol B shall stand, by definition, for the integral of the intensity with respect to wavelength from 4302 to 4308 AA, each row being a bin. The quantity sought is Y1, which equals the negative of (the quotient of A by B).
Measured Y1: -1.27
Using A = 78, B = 61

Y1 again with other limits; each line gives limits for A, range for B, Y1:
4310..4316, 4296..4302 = -1.12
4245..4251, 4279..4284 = -1.20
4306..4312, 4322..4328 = -0.76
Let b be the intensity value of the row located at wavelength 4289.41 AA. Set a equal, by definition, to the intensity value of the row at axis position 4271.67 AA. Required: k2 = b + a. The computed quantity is 23.0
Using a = 10.8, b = 12.2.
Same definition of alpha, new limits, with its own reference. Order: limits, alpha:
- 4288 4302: 4289.41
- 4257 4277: 4257.92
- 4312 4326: 4317.15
